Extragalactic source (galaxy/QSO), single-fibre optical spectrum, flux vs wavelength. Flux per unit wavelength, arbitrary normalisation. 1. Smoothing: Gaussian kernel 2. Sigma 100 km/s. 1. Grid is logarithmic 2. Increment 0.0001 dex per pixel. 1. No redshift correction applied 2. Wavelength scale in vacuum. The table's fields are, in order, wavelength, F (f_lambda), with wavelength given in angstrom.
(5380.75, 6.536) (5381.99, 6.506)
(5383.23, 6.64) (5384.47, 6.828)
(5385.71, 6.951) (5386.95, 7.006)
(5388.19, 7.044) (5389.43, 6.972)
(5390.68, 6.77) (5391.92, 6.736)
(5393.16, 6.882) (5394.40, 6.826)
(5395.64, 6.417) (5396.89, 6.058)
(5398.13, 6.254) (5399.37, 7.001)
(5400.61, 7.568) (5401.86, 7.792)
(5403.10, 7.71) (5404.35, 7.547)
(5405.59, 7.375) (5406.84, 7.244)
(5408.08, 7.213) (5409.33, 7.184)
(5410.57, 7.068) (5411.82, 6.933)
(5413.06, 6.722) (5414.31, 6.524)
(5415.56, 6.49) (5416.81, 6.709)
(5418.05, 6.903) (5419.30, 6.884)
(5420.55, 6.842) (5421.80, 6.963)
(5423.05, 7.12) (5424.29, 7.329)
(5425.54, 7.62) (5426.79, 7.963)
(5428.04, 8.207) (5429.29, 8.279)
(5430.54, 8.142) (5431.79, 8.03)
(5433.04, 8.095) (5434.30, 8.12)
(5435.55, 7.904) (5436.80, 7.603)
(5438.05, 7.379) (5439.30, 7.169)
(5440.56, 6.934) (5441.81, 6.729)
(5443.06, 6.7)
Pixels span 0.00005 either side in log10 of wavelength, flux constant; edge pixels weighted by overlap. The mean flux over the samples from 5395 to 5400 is 6.4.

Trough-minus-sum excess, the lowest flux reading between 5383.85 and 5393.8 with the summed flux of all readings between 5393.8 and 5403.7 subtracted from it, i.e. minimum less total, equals -48.9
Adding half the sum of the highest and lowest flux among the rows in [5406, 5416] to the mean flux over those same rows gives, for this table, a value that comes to 13.8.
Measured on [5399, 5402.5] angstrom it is 14.9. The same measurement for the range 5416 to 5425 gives 14.0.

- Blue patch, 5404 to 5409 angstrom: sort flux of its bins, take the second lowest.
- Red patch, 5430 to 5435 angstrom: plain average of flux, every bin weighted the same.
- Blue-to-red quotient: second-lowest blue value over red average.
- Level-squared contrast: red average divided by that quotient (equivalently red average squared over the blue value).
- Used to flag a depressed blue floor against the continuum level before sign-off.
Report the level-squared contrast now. 9.0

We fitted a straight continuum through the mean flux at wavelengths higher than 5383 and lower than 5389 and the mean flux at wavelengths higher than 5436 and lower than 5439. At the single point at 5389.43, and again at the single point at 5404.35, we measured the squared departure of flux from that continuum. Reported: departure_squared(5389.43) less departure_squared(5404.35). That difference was -0.2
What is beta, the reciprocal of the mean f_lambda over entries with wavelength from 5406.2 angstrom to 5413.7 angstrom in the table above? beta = 0.142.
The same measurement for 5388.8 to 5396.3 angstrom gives 0.148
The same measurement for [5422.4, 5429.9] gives 0.129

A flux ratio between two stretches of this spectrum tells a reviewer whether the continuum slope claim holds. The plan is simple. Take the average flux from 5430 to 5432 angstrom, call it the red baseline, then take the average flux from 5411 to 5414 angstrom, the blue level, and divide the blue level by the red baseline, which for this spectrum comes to 0.84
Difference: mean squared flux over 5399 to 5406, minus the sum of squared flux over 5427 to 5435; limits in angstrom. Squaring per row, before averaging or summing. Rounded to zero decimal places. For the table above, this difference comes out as -342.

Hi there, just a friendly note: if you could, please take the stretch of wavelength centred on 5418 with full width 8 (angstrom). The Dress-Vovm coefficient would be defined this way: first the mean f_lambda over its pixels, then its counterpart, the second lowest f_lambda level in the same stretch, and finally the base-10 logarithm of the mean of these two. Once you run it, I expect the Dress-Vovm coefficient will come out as 0.822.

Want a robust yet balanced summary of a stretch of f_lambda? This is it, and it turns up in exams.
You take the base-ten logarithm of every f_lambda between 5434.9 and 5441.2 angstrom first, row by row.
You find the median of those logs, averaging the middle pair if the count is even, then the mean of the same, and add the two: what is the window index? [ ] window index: 1.74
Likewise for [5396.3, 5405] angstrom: 1.73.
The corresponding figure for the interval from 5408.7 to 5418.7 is 1.67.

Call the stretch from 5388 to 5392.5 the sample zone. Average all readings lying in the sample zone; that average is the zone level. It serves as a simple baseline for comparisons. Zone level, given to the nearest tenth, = 6.9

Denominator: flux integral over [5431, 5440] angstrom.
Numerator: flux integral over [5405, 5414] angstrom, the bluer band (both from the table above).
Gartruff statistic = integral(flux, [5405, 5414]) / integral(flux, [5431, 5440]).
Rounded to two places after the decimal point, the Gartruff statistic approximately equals 0.91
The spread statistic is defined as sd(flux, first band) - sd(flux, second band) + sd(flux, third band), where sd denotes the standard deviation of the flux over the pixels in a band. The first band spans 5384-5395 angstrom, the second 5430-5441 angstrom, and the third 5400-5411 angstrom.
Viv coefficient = -0.1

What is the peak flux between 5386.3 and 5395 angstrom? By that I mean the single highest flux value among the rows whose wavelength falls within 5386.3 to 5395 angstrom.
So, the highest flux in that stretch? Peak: 7.044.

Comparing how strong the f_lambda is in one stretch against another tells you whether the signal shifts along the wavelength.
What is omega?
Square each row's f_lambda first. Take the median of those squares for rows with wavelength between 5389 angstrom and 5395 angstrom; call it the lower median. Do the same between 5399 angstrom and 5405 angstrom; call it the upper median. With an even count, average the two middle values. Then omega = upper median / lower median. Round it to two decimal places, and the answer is 1.23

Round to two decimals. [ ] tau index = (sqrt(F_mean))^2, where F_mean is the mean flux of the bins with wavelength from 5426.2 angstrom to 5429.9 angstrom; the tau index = 8.15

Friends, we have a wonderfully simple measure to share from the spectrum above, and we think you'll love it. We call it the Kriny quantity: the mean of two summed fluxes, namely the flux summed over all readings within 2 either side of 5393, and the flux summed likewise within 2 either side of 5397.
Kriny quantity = 19.6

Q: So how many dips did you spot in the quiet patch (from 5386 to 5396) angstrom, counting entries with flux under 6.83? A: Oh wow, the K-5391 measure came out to 4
